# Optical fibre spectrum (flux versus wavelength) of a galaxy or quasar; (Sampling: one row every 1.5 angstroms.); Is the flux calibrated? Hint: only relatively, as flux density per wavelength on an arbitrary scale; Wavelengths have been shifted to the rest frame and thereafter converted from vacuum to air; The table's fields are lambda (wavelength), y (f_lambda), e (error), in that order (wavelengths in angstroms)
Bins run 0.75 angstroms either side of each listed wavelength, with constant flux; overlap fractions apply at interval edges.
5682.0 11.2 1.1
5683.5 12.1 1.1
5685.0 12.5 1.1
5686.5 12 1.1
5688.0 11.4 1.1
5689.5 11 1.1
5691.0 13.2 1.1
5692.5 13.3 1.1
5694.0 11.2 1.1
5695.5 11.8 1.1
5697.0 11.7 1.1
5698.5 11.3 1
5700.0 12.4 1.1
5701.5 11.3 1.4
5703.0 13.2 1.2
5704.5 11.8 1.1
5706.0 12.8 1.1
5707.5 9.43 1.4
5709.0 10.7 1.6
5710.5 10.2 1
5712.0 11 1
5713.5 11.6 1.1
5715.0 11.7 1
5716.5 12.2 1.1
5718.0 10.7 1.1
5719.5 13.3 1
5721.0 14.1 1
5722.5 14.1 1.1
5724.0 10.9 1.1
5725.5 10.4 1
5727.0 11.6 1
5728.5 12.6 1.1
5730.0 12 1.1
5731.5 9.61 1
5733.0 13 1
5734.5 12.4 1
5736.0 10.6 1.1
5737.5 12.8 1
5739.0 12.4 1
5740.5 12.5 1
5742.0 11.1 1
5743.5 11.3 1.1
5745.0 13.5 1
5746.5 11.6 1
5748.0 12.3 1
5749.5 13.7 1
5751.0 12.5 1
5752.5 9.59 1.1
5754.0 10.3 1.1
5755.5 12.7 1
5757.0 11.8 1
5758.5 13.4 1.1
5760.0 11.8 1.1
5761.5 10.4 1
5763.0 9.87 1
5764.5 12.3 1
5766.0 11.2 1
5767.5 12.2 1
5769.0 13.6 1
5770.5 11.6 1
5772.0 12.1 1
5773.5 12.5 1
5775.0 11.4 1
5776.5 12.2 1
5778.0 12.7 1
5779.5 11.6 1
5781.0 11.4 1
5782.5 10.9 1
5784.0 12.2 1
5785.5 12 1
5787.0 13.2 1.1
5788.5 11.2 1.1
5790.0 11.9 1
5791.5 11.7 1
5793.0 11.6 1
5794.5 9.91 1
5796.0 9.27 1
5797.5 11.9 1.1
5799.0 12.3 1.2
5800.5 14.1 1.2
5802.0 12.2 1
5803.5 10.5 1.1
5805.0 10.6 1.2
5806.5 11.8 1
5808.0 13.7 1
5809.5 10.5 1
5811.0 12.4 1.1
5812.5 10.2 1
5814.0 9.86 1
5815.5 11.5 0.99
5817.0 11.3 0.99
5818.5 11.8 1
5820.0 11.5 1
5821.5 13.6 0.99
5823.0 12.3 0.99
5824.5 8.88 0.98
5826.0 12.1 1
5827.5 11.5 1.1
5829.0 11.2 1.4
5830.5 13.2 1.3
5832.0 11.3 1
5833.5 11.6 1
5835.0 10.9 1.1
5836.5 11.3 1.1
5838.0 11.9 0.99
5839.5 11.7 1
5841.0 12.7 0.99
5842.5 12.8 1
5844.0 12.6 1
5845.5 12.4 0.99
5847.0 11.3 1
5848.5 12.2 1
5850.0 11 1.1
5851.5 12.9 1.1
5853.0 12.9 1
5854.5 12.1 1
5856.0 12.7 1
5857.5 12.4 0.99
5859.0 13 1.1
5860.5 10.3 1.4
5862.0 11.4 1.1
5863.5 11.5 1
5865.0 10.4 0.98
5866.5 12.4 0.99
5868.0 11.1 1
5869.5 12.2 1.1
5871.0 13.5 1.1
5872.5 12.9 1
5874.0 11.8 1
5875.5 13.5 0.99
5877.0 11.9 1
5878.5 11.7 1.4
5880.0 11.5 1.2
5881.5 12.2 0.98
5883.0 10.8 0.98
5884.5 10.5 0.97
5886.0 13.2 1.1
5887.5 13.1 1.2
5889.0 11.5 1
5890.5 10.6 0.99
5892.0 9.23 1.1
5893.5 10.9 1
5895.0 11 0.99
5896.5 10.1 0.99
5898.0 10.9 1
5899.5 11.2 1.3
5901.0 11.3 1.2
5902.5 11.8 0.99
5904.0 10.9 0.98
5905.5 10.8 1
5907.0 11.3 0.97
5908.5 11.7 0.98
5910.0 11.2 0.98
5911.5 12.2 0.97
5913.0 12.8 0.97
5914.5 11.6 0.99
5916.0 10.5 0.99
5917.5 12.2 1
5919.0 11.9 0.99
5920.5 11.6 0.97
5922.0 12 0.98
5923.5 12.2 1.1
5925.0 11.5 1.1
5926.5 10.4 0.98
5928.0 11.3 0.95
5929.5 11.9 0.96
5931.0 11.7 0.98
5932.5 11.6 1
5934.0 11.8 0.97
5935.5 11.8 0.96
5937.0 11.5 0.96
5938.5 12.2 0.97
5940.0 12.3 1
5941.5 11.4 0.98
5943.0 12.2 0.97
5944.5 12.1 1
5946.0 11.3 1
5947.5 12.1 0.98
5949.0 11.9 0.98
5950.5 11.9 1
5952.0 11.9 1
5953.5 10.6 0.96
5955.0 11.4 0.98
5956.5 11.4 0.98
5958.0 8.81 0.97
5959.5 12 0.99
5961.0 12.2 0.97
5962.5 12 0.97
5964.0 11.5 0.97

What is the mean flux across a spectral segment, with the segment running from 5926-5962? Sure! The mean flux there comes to 11.6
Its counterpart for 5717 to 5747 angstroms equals 12.0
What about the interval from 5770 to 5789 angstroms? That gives 11.9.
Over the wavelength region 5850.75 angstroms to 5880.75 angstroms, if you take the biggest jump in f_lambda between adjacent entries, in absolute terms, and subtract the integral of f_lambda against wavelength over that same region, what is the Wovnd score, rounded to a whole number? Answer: -360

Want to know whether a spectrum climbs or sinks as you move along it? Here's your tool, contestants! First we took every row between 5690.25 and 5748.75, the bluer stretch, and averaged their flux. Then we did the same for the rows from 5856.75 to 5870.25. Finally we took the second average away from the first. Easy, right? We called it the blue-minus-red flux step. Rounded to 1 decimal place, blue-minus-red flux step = 0.3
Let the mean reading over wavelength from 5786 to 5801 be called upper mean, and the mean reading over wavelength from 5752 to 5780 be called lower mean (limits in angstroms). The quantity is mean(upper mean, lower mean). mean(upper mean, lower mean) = 11.7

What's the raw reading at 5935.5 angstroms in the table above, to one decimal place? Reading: 11.8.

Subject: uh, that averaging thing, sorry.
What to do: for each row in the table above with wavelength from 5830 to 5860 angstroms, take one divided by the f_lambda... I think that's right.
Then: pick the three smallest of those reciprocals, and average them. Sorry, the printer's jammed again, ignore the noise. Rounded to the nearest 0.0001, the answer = 0.0767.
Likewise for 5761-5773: 0.0789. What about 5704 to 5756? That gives 0.0716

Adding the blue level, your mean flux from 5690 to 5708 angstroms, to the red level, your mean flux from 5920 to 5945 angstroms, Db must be 23.7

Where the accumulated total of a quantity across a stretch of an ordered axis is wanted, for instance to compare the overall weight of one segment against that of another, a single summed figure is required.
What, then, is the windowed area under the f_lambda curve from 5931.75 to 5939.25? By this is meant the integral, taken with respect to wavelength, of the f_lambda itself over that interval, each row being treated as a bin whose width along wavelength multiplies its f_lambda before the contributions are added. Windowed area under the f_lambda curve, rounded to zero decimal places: 88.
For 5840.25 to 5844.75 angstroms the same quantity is 57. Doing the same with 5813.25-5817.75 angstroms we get 49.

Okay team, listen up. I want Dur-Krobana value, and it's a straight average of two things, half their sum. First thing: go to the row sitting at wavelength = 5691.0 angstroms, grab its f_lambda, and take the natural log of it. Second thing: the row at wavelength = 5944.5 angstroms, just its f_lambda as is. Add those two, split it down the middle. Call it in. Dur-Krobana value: 7.3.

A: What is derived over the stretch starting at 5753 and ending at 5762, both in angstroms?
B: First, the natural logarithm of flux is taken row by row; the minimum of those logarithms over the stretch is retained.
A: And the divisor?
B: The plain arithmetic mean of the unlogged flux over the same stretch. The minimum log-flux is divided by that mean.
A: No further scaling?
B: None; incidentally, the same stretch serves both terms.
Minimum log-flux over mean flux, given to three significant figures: 0.199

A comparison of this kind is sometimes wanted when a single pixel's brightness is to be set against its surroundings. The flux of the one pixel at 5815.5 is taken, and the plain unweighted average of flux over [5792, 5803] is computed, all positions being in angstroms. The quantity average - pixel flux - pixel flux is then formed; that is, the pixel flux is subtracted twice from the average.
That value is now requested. -11.4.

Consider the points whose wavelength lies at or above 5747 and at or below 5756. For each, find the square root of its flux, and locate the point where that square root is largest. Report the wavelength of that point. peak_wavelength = 5749.5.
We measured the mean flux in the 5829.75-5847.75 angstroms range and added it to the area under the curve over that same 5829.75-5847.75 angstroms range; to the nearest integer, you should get 228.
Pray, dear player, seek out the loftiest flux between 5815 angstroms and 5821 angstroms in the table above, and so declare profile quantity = 11.8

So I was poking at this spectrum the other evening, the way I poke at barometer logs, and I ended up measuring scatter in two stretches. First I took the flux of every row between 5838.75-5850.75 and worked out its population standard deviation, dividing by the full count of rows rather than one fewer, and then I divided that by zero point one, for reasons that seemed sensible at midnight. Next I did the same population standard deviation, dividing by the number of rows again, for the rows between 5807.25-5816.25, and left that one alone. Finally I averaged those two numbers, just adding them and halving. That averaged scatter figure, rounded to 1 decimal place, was 3.8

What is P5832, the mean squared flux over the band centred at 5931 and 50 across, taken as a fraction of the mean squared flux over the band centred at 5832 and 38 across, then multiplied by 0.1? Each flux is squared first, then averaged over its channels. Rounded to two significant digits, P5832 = 0.099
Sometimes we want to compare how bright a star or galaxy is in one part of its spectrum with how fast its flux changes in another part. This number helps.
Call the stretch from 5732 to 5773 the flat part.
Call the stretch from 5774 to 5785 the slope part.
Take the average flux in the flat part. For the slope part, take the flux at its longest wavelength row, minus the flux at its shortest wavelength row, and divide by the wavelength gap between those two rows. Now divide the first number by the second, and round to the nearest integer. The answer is 134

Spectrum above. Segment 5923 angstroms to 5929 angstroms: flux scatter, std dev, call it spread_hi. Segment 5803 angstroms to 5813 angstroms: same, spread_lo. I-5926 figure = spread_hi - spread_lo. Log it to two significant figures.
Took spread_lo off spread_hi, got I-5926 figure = -0.56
